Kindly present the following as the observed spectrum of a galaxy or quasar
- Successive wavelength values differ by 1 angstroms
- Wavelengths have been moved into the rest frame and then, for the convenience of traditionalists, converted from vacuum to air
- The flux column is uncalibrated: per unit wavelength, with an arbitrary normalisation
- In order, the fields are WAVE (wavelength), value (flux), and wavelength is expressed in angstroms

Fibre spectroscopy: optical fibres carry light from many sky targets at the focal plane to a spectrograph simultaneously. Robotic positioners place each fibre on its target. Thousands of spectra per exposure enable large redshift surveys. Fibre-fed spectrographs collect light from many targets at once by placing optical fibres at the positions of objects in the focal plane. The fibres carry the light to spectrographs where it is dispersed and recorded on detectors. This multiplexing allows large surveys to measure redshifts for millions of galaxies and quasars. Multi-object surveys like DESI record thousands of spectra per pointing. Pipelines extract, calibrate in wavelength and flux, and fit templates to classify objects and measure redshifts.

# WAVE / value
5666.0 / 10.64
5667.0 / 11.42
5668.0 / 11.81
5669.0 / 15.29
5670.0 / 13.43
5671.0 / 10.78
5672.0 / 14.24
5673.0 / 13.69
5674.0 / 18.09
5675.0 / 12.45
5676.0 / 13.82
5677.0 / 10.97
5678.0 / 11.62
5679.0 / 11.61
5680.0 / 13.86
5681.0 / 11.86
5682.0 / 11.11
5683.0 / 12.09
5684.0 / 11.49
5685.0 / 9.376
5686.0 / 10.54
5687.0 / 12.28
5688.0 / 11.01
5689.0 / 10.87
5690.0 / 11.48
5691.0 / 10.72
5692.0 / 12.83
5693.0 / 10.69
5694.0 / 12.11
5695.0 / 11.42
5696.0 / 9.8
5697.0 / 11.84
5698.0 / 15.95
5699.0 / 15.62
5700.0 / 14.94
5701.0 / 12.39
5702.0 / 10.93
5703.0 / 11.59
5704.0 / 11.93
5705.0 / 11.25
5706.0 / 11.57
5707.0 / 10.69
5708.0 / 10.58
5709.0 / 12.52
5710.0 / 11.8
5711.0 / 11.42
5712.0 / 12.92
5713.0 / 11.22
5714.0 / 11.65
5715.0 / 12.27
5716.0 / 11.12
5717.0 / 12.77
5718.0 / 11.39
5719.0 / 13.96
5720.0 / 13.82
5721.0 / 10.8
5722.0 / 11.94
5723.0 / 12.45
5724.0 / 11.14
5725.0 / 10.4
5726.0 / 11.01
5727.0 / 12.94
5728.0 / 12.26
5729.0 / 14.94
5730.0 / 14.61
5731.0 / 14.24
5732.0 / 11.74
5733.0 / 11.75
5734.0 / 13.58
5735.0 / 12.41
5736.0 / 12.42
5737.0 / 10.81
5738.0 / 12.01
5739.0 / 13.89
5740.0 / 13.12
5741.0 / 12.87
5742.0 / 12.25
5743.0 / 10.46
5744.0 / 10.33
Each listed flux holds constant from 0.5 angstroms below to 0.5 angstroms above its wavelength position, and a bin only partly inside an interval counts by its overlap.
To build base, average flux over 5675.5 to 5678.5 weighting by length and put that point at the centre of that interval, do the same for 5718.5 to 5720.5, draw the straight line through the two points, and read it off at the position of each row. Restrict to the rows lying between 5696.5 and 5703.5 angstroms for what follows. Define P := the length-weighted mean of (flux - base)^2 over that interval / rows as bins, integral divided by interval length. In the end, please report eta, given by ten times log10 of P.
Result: 6.1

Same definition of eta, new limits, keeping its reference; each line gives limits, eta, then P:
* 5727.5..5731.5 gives 0.5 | 1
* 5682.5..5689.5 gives 4.6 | 3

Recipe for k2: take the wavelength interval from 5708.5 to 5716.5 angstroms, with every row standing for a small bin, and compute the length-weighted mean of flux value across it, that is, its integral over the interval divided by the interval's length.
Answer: 11.9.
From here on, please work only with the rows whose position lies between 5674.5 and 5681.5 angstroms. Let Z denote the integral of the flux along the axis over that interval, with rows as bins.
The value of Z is 86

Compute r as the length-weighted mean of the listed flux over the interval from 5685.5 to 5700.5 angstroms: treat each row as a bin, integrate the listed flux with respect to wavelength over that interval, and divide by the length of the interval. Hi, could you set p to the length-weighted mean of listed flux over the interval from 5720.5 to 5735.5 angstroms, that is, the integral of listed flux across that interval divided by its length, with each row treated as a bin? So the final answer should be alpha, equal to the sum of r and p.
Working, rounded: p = 12.4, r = 12.14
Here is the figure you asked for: 24.6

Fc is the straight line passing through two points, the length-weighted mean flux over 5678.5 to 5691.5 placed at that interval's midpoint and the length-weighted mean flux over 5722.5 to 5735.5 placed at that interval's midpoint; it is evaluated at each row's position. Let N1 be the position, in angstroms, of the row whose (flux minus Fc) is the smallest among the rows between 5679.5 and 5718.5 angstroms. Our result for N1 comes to 5685.0 angstroms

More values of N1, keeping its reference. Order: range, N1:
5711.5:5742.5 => 5725.0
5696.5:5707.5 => 5707.0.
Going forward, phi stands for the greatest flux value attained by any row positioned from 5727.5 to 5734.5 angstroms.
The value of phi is 14.94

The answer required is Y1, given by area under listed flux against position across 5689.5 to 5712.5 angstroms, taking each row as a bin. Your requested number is 277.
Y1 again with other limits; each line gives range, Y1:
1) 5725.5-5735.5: 129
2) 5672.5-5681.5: 118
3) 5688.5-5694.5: 69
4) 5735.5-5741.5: 75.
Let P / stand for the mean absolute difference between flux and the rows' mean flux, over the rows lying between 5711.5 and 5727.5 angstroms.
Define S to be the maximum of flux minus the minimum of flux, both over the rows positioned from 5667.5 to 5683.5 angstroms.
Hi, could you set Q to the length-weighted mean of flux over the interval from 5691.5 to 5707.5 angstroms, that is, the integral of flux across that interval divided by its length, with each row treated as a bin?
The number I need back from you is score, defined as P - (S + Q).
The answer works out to -19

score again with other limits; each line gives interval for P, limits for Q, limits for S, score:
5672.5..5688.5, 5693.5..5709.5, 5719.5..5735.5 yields -15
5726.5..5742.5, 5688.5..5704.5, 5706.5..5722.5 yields -15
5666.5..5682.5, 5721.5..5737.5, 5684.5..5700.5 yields -17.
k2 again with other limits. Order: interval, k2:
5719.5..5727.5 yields 11.8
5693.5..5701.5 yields 13.0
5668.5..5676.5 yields 14.0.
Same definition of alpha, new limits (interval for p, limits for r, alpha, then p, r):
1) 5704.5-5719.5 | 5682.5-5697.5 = 23.0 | 11.8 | 11.24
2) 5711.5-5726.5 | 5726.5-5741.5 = 24.8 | 11.9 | 12.91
